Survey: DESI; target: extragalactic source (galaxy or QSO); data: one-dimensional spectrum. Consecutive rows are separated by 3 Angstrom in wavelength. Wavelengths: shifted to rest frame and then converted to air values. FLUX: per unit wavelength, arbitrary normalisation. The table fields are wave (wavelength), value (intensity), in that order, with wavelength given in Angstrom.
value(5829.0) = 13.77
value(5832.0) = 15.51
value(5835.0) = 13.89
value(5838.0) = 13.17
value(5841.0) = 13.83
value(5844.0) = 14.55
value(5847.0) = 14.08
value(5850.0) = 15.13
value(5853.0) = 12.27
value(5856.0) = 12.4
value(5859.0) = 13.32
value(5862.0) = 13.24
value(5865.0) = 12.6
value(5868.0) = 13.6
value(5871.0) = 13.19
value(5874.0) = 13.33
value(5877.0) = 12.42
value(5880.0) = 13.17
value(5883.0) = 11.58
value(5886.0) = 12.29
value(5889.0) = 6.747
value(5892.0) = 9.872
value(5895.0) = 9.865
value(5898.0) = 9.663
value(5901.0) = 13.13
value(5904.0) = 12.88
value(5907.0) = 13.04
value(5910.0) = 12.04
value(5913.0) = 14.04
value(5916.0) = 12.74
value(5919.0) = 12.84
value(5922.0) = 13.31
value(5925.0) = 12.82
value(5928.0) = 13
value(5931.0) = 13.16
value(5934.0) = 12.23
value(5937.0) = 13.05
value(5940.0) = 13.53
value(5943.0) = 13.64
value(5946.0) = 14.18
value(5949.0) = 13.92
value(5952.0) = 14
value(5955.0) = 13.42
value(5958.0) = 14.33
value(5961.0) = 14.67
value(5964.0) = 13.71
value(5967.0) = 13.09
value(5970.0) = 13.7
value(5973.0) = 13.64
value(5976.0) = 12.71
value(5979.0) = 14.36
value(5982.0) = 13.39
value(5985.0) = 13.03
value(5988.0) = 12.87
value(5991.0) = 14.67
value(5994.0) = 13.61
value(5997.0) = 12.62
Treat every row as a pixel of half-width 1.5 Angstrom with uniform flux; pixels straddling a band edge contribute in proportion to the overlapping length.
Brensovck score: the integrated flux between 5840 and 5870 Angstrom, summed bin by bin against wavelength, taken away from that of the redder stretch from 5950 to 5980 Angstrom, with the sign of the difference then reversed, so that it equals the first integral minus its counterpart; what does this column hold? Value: -8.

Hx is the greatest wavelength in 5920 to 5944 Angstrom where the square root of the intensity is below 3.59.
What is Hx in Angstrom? 5934.0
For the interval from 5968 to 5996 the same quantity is 5988.0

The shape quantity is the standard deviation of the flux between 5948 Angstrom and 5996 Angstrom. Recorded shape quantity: 0.6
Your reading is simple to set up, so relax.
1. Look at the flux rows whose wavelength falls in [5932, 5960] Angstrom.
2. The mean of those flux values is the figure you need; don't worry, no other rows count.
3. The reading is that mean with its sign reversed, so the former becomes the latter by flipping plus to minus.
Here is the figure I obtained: -13.6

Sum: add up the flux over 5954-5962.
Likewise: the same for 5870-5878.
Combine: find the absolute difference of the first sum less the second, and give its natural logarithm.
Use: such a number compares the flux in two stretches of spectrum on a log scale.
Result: 1.2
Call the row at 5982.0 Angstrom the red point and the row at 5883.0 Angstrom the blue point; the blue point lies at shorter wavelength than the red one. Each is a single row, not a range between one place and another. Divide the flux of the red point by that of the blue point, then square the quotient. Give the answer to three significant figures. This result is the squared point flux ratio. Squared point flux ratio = 1.34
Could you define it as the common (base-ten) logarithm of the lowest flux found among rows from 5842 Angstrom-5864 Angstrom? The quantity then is 1.09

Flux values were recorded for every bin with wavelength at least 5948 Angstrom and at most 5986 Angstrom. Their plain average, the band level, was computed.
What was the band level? 13.7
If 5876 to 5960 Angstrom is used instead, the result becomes 12.5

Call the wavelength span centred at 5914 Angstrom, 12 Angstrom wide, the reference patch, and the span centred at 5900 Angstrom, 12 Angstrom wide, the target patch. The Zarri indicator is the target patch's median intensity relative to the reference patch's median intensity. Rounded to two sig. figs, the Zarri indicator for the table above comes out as 0.89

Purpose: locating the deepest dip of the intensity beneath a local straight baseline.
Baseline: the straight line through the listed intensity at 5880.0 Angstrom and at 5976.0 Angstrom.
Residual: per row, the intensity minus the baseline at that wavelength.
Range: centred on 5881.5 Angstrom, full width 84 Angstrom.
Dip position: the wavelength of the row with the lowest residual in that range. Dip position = 5889.0 Angstrom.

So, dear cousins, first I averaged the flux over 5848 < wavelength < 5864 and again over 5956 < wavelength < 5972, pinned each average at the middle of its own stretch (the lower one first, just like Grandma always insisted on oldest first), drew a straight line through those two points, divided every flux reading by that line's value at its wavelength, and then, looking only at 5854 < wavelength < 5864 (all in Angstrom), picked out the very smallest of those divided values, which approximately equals 0.934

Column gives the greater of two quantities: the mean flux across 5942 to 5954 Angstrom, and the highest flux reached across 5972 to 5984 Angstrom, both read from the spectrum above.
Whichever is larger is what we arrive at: 14.4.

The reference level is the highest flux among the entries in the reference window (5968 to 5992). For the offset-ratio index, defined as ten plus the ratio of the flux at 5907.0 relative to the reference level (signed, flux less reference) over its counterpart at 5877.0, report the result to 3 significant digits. 10.7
